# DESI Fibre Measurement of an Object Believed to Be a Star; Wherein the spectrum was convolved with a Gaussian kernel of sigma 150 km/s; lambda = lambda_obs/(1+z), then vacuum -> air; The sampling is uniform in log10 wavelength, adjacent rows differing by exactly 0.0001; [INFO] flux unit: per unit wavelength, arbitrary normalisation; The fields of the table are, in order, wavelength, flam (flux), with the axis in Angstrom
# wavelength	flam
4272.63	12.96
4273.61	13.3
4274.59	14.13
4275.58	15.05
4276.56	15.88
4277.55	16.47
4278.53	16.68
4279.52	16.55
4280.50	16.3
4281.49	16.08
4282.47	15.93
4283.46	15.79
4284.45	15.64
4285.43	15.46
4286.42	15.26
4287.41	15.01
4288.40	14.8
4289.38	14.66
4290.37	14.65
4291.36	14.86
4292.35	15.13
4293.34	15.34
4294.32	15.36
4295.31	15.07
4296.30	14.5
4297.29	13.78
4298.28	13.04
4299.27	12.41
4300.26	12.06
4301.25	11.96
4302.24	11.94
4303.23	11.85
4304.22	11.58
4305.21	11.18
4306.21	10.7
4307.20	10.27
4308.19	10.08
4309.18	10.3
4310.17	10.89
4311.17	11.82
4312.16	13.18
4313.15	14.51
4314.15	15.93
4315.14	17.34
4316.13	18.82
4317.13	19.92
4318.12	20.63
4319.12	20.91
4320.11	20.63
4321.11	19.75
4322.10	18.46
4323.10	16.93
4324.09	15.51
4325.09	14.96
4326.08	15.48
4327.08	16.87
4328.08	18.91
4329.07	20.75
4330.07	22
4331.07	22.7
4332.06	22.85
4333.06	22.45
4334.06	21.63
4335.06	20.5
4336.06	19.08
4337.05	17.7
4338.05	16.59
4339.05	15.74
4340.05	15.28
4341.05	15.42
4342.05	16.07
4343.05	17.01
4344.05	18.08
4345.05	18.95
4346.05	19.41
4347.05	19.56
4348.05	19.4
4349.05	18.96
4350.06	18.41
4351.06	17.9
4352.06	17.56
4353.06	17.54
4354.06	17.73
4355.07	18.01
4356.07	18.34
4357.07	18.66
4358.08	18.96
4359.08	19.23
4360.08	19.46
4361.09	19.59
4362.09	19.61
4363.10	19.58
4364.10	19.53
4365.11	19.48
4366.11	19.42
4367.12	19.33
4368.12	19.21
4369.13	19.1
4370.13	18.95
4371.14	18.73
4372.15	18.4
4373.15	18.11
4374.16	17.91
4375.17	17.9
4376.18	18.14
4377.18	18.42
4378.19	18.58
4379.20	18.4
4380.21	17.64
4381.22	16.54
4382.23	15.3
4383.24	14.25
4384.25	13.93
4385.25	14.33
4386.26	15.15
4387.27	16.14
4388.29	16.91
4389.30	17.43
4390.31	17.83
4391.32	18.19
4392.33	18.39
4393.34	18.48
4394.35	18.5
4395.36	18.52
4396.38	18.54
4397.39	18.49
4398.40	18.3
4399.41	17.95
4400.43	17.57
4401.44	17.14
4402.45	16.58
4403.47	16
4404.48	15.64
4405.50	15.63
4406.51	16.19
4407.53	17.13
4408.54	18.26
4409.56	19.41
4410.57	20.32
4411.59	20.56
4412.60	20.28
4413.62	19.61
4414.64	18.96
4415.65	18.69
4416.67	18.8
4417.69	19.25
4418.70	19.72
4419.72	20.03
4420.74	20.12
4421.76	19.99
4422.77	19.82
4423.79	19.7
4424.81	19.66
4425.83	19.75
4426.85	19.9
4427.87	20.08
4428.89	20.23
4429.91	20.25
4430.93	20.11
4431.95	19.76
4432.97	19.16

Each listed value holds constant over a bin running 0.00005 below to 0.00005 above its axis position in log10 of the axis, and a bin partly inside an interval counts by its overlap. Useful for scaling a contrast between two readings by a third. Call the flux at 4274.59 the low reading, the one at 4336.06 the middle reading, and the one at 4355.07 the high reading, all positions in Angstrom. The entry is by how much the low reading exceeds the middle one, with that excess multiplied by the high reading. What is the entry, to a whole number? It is -89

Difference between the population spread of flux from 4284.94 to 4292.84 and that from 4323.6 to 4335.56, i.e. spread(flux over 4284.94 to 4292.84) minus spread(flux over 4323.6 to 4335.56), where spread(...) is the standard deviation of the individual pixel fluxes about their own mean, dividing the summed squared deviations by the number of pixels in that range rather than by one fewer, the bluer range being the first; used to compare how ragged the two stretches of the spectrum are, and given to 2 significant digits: -2.7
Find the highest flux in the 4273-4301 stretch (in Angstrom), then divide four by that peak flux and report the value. 0.240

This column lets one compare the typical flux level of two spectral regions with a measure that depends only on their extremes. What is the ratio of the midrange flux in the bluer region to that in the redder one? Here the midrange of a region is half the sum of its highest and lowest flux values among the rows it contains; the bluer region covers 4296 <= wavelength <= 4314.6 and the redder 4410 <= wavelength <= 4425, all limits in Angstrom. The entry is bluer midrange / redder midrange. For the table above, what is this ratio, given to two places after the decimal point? 0.66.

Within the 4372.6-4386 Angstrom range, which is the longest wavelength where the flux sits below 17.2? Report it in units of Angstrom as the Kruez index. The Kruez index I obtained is 4385.25 Angstrom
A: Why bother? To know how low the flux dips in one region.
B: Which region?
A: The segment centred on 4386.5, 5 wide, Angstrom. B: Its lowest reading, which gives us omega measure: 13.93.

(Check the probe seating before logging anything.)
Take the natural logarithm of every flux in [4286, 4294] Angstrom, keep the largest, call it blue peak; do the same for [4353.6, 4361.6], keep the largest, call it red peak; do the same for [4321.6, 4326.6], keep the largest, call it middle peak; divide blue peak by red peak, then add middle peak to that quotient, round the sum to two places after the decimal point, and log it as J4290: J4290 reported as 3.83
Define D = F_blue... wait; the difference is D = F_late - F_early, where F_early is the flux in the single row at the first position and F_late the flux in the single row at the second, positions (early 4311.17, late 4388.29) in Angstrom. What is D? 5.1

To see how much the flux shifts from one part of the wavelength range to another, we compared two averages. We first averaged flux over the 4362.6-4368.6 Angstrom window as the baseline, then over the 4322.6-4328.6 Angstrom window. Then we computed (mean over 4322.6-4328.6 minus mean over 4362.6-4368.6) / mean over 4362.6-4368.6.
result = -0.15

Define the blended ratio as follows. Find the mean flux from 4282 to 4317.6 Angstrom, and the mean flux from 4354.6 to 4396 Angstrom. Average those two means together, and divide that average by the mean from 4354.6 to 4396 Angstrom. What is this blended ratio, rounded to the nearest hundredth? 0.89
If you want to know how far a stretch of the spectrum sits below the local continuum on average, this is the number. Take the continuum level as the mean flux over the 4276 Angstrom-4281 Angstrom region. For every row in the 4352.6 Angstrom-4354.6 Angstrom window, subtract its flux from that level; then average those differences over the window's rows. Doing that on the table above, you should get -1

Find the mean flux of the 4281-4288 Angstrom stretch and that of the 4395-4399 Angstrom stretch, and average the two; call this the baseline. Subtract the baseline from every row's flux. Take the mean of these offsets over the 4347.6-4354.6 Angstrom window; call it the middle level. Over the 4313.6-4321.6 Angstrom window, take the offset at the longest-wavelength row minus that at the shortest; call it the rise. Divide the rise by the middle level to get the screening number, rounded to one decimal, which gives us 3.2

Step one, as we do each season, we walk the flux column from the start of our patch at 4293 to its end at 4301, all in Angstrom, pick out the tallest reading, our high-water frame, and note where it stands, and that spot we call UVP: 4294.32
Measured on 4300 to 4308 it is 4300.26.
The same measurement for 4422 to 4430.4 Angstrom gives 4429.91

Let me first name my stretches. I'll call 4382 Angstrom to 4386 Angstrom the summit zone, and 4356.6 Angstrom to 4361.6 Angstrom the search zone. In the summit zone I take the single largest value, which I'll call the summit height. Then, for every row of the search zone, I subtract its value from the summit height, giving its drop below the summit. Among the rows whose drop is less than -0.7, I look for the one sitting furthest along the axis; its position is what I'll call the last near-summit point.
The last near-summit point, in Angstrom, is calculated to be 4361.09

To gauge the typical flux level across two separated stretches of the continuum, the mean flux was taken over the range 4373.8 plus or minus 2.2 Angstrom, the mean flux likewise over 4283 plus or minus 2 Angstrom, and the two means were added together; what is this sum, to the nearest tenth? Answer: 33.9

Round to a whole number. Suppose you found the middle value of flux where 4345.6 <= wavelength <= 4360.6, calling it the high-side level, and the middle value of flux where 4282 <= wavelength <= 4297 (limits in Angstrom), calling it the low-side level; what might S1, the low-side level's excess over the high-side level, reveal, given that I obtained -4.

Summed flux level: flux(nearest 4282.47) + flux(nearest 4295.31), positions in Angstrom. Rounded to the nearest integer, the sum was 31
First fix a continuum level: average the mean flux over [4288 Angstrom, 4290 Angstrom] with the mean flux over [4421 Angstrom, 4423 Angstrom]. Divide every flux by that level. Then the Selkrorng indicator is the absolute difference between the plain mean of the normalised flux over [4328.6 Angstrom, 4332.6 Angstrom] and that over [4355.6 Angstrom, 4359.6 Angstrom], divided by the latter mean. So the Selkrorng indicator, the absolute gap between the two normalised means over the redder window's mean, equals 0.17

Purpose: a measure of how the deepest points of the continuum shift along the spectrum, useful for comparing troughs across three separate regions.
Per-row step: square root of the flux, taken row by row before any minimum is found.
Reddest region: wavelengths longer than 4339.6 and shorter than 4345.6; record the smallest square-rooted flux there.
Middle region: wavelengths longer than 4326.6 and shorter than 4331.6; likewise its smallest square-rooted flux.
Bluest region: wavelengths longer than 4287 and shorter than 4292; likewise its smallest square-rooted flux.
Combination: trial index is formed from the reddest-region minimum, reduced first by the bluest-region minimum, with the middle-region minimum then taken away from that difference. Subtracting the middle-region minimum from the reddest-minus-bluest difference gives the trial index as -4.0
